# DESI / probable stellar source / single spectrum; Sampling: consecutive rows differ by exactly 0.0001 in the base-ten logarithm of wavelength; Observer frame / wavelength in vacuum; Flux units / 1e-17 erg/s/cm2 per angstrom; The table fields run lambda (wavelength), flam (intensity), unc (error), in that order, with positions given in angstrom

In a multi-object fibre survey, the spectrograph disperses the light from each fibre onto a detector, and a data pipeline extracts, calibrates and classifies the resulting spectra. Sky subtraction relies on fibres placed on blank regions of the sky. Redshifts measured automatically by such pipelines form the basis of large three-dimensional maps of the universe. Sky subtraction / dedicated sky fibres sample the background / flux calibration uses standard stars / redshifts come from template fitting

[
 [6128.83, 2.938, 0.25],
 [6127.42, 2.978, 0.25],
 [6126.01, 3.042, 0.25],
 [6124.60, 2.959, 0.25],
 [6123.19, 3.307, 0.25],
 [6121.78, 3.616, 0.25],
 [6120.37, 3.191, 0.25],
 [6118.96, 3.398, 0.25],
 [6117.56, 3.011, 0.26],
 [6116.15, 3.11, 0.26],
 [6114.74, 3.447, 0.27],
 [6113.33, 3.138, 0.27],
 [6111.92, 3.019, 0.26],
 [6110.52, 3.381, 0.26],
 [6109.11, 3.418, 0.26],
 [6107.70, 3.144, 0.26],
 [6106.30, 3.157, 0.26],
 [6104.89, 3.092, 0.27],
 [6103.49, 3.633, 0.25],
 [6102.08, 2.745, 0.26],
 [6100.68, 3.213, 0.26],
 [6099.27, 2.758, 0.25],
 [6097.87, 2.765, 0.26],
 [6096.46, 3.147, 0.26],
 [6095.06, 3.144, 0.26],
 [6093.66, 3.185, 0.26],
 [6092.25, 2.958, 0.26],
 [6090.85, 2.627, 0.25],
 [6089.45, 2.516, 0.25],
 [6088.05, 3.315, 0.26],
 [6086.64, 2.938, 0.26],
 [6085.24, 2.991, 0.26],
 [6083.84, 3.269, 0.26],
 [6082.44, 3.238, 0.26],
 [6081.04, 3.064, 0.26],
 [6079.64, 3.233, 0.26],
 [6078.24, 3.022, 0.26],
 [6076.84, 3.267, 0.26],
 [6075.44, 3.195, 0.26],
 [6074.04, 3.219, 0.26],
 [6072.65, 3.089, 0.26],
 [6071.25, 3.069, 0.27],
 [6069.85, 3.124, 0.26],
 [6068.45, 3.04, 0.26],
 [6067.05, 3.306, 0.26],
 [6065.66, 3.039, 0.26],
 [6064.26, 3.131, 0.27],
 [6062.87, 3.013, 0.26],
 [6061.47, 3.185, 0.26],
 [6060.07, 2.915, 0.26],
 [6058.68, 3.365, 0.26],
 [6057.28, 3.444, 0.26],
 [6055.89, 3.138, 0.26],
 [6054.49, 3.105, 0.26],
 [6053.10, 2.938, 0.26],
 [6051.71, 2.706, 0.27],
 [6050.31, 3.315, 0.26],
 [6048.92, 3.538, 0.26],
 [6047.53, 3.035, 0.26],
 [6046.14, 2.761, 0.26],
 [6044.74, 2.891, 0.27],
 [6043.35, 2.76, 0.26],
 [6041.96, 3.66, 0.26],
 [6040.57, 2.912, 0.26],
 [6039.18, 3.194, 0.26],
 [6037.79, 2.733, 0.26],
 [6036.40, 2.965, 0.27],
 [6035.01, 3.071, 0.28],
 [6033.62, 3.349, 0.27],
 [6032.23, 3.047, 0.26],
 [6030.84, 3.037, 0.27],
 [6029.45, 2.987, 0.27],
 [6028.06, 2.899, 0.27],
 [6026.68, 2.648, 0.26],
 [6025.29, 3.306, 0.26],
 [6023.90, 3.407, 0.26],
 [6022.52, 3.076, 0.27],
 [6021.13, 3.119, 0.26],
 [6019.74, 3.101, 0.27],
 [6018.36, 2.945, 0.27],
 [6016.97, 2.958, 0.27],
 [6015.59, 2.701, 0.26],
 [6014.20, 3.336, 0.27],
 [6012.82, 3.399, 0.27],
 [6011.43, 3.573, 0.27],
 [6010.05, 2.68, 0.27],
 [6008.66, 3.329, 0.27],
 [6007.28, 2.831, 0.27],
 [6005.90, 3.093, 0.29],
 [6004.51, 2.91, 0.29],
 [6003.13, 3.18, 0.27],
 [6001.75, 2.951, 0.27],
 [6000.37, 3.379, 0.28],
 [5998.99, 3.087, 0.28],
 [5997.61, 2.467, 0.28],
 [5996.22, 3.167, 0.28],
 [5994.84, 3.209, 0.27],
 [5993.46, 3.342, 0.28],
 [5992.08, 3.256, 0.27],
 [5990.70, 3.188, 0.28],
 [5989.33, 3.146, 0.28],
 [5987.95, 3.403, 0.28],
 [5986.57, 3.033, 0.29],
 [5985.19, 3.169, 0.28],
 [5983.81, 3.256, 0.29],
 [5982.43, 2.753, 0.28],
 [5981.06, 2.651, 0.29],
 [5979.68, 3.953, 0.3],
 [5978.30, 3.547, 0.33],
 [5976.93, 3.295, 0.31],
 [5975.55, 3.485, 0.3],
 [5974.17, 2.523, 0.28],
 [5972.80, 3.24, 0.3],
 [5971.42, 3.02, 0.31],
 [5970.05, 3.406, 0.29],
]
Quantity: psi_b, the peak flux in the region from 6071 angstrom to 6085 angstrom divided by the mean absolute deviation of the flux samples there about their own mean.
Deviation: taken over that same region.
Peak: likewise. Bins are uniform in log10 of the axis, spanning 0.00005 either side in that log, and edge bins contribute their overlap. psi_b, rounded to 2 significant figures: 39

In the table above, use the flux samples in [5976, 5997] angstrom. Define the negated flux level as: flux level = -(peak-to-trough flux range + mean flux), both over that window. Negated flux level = -4.53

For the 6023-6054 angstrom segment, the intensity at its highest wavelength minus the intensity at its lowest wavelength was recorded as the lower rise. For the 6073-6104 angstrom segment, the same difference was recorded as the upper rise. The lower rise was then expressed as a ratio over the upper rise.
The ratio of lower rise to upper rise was -1.1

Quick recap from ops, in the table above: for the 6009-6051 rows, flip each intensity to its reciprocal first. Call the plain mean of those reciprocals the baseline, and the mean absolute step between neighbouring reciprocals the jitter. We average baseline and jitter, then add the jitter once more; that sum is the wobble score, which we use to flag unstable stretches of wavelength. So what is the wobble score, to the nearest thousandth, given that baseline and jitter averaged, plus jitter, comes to 0.209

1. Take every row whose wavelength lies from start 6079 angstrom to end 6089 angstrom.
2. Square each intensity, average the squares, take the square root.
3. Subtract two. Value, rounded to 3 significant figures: 1.15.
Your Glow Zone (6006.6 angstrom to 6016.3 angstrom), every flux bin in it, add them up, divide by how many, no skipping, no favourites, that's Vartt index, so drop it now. 3.12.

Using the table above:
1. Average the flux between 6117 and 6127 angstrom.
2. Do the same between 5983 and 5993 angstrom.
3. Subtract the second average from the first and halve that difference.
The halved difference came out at 0.01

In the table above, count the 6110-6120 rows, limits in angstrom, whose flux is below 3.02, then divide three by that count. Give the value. 1.5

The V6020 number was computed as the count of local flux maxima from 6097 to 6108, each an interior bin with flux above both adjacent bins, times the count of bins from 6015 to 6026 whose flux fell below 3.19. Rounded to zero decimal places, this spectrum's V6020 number 18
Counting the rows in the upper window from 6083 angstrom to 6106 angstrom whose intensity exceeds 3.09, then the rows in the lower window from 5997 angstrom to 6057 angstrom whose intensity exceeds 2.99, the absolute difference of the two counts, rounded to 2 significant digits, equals 16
